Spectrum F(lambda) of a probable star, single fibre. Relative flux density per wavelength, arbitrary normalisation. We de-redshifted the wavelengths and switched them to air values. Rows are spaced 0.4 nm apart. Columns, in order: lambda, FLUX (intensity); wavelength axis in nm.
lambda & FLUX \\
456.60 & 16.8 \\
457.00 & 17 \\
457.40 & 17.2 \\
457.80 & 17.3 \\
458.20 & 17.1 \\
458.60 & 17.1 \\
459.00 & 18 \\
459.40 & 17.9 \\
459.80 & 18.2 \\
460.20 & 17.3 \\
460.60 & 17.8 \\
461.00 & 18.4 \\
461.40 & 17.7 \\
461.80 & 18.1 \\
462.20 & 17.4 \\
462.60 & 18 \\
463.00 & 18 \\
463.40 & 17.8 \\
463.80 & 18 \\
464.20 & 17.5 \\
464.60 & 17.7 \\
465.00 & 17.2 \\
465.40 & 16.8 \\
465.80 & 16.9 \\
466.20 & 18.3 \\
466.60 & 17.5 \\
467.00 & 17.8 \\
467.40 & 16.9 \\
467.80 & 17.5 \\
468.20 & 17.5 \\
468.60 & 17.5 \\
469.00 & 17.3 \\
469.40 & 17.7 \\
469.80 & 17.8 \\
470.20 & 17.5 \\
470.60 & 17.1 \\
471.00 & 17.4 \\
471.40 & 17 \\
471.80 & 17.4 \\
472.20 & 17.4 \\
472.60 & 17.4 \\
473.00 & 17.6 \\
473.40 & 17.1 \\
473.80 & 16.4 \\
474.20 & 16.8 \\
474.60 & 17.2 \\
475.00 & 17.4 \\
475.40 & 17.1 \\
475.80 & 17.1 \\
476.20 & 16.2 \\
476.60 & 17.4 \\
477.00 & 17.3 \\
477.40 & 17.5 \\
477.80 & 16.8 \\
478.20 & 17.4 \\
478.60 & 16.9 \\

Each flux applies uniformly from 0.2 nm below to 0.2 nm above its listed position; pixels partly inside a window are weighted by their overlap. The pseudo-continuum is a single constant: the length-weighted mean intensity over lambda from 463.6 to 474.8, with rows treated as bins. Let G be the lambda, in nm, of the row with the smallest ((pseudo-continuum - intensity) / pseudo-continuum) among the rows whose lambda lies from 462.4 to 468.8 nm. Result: 466.20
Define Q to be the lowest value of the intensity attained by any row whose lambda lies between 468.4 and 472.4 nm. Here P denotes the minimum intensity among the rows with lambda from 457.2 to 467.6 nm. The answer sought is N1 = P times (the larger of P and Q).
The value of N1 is 286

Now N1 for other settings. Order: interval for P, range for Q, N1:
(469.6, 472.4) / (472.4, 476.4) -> 289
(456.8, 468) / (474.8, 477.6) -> 282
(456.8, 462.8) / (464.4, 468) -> 289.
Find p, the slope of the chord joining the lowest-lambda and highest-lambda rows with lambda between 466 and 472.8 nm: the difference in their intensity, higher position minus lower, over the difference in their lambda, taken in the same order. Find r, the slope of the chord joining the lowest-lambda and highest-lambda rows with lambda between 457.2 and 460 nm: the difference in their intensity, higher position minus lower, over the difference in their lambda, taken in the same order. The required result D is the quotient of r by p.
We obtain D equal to -3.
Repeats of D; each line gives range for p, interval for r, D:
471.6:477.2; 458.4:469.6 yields -3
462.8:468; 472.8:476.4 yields 4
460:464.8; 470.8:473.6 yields -1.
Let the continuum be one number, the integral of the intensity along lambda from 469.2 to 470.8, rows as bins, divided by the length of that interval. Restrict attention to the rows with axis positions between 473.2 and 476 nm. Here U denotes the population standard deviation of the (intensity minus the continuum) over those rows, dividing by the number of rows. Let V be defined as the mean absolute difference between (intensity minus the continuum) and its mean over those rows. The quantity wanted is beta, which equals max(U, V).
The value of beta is 0.30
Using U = 0.30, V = 0.24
